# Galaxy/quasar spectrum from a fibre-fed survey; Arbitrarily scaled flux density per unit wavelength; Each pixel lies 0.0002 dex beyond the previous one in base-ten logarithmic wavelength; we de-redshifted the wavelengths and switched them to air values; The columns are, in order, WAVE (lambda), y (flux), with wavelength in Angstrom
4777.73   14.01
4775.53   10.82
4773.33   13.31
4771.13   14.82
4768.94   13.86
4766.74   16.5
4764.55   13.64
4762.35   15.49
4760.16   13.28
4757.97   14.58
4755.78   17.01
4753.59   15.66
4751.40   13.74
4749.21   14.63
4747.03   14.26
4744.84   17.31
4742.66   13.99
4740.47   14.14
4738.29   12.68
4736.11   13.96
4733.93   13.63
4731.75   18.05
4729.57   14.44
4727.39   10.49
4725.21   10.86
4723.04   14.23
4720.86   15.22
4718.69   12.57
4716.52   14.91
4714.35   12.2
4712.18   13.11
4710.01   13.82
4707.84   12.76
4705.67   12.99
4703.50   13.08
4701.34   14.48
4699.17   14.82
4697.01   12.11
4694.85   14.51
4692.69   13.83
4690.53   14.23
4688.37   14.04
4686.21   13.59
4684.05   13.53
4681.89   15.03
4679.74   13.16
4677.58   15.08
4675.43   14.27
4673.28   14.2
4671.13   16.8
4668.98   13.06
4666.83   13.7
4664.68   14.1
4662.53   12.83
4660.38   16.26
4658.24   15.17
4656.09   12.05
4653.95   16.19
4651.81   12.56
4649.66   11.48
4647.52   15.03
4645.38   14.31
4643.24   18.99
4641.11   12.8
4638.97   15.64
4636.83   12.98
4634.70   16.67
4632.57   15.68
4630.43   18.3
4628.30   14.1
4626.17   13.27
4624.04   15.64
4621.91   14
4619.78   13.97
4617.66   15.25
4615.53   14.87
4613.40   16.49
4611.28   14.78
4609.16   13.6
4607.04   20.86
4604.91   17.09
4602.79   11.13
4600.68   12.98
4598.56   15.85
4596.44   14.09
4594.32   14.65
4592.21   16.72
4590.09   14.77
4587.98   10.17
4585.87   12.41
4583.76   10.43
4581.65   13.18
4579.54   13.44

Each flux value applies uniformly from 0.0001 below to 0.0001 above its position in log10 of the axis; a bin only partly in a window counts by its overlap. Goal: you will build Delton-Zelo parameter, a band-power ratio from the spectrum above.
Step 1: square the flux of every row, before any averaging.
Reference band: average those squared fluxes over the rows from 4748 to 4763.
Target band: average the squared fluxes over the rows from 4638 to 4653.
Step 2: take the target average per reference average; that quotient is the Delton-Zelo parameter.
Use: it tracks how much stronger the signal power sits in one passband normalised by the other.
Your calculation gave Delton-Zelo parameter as 0.95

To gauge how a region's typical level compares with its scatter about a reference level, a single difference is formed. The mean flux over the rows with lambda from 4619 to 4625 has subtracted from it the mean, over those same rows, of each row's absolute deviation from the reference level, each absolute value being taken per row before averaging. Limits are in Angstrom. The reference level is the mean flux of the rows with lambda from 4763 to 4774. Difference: 13.8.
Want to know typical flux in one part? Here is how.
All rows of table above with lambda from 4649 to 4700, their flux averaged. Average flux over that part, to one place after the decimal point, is 14.0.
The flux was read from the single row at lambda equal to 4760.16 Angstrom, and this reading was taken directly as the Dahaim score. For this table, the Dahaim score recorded 13.28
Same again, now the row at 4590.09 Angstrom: 14.77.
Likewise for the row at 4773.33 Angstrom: 13.31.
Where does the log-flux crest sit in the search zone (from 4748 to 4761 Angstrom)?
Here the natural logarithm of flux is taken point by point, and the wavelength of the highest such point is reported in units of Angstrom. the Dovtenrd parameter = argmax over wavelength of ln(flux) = 4755.78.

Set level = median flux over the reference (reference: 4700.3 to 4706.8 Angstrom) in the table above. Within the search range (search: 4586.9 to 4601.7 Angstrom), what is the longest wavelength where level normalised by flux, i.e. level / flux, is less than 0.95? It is 4598.56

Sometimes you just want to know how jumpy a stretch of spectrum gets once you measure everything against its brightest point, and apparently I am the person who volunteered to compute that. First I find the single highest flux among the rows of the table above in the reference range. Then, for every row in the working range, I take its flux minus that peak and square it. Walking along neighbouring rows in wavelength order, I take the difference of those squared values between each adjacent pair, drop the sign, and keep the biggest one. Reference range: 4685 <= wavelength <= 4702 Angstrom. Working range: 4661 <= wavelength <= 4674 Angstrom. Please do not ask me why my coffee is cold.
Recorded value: 3.5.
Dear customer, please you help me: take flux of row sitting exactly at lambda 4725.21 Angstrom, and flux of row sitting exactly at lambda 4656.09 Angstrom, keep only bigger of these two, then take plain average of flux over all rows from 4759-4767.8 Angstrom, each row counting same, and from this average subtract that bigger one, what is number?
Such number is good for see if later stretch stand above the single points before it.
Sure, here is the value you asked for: 3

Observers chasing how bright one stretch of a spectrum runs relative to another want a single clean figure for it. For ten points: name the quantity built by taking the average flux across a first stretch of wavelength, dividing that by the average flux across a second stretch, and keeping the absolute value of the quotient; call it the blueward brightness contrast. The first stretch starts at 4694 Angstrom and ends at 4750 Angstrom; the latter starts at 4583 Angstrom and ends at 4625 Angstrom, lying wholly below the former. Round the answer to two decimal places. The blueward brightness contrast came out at 0.95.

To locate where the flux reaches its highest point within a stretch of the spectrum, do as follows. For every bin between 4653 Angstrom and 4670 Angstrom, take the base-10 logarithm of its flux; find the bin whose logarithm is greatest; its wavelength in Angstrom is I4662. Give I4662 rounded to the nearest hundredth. 4660.38 Angstrom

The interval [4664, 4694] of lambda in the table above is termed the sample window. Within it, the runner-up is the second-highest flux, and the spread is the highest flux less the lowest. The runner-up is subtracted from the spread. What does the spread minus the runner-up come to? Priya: -11.3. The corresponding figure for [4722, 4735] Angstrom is -6.9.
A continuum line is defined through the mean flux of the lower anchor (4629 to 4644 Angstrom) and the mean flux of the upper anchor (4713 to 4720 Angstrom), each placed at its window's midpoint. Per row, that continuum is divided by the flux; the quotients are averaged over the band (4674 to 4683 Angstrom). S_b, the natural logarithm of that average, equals 0.010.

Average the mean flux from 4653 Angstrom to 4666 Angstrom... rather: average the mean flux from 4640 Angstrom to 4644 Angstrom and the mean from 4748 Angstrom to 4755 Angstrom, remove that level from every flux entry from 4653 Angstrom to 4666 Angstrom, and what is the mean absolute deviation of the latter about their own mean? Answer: 1.4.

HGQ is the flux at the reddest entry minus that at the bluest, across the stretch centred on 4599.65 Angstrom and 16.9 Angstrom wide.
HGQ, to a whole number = 4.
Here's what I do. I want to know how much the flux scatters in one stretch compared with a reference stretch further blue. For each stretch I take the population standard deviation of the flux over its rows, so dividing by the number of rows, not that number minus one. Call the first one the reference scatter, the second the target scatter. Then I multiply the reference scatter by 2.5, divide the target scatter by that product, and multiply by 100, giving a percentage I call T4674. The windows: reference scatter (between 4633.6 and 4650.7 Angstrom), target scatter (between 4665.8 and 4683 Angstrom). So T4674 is 20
